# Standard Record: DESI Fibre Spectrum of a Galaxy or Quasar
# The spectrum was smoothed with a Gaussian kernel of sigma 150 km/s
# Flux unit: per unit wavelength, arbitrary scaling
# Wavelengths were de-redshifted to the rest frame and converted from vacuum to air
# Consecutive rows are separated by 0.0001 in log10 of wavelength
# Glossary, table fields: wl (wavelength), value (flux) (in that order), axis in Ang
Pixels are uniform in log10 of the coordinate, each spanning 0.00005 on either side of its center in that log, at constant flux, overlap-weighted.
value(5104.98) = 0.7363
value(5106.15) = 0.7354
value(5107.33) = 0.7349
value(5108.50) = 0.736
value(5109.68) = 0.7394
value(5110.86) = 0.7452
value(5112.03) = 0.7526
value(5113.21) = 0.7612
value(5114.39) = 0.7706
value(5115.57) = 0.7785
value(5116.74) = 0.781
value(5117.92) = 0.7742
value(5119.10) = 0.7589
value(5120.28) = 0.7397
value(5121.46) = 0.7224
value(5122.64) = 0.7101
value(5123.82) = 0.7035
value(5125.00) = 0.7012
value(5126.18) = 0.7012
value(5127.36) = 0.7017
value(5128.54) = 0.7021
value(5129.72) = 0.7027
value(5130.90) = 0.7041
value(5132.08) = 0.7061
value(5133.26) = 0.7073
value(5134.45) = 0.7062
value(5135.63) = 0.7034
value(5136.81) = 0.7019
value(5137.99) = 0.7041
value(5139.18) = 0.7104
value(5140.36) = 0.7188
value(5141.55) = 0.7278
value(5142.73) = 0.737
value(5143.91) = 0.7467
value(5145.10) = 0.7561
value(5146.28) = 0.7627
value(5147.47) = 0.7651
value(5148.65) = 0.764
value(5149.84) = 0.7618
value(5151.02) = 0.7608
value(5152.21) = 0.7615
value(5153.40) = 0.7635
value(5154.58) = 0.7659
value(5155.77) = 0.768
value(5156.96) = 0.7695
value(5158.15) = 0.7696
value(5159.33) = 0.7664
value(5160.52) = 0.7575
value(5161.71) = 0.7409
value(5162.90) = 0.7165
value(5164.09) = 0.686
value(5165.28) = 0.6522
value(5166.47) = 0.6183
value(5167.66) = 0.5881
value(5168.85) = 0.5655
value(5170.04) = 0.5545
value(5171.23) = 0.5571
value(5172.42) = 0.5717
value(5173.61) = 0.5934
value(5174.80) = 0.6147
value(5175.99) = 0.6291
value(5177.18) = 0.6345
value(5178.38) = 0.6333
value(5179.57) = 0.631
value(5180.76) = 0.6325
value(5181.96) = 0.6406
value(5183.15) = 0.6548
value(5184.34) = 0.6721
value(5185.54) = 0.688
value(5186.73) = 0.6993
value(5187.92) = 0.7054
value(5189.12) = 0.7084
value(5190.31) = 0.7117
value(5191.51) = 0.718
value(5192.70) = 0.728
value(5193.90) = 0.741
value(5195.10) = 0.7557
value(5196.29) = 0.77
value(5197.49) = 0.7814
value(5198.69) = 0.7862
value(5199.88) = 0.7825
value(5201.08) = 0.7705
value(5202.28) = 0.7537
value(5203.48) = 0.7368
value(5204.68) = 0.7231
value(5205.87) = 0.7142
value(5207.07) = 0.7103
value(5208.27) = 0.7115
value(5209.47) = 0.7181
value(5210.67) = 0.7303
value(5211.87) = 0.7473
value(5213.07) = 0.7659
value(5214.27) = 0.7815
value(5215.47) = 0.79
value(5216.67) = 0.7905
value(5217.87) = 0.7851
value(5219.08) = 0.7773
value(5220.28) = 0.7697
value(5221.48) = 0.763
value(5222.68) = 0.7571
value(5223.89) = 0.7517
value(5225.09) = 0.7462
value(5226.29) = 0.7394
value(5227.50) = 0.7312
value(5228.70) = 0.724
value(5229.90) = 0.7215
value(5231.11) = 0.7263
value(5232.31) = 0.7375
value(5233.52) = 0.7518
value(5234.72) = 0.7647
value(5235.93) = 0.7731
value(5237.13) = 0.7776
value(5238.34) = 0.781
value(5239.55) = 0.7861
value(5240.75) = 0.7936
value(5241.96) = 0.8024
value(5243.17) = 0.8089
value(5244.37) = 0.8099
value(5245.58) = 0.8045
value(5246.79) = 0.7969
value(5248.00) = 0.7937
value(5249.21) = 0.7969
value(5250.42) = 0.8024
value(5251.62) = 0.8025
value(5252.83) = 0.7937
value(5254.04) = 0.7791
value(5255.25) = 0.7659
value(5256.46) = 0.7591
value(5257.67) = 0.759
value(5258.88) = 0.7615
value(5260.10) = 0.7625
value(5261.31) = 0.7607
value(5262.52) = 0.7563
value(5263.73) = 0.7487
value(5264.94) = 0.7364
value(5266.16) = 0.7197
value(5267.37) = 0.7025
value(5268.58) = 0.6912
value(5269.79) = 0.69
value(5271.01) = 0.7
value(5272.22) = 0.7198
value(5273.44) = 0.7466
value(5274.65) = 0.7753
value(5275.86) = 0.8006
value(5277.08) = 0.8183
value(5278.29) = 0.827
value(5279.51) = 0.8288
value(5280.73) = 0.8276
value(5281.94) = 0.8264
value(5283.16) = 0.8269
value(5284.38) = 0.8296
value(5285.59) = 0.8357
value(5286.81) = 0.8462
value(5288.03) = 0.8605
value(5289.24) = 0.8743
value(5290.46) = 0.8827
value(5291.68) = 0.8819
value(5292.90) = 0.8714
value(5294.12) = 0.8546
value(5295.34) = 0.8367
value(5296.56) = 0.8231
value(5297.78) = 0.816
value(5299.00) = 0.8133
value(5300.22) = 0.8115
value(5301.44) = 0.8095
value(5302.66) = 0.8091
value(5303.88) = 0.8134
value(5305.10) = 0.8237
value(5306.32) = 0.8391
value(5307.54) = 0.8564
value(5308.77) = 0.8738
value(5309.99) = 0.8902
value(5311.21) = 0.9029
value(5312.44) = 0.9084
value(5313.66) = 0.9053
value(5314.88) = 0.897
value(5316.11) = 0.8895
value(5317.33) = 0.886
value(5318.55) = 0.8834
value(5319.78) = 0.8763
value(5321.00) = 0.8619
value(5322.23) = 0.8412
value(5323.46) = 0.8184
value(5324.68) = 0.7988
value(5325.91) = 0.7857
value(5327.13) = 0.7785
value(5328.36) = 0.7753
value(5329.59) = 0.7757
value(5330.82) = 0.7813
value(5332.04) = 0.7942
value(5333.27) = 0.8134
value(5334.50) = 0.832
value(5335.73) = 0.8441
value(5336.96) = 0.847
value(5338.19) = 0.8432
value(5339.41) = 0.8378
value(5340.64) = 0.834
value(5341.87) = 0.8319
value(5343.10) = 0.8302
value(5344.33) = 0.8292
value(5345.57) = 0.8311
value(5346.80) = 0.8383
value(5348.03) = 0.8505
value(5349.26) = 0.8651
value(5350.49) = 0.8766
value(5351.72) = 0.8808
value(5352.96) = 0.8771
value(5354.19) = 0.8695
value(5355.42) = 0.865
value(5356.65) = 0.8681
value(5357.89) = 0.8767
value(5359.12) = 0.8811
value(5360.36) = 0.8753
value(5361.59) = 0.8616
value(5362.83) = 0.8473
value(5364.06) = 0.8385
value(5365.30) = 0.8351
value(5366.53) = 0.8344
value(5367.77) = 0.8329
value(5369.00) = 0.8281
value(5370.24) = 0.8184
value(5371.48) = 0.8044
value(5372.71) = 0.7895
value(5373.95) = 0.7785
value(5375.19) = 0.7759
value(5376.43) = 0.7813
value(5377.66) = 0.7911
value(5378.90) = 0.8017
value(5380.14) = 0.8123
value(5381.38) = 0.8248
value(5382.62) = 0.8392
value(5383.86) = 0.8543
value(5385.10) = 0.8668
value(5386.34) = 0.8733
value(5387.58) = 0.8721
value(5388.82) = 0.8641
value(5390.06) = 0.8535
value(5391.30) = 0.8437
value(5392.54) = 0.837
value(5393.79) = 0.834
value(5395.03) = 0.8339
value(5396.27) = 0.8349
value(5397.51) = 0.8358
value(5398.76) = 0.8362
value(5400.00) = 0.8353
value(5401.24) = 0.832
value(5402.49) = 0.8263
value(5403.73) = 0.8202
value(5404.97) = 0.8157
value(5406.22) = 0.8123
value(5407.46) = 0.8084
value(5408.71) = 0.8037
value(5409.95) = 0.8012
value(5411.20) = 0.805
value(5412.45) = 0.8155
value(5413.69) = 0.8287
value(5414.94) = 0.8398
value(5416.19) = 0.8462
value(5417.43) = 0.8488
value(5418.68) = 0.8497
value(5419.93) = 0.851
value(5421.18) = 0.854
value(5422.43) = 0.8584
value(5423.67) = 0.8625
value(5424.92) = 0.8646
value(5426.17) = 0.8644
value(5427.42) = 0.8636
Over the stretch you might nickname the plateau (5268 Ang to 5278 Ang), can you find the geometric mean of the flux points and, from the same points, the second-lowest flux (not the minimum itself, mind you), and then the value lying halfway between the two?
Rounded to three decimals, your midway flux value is 0.716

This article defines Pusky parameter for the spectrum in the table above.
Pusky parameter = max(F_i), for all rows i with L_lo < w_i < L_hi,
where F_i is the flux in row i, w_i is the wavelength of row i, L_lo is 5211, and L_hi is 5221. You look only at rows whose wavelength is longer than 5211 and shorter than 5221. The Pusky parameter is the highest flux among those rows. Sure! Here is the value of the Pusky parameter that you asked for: 0.7905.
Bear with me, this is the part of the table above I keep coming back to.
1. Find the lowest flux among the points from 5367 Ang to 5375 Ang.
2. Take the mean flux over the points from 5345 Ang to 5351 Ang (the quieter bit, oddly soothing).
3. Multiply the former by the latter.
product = 0.66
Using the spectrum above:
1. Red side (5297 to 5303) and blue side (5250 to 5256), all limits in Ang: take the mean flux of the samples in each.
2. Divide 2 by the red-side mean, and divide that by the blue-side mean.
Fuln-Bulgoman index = 3.12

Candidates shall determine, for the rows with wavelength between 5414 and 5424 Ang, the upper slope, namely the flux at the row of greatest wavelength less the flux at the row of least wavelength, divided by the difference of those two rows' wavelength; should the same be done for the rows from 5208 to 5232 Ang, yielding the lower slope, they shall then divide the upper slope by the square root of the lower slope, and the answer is 0.10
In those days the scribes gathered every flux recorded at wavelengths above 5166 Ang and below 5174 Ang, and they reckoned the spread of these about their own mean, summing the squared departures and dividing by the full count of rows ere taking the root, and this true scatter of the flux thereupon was 0.021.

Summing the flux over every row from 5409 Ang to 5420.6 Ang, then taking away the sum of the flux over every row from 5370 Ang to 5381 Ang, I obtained 0.33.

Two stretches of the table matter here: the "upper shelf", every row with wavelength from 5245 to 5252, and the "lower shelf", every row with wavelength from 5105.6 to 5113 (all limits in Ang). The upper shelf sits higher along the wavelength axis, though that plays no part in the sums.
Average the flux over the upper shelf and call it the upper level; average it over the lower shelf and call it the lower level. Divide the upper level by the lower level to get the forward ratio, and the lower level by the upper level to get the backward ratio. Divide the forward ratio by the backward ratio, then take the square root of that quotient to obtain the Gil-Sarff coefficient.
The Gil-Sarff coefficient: 1.08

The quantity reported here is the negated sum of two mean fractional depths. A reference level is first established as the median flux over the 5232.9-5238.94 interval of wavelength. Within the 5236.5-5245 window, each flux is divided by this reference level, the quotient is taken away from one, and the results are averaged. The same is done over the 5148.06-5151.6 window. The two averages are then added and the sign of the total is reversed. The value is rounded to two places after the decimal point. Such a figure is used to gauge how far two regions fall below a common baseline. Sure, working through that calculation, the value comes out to 0.01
